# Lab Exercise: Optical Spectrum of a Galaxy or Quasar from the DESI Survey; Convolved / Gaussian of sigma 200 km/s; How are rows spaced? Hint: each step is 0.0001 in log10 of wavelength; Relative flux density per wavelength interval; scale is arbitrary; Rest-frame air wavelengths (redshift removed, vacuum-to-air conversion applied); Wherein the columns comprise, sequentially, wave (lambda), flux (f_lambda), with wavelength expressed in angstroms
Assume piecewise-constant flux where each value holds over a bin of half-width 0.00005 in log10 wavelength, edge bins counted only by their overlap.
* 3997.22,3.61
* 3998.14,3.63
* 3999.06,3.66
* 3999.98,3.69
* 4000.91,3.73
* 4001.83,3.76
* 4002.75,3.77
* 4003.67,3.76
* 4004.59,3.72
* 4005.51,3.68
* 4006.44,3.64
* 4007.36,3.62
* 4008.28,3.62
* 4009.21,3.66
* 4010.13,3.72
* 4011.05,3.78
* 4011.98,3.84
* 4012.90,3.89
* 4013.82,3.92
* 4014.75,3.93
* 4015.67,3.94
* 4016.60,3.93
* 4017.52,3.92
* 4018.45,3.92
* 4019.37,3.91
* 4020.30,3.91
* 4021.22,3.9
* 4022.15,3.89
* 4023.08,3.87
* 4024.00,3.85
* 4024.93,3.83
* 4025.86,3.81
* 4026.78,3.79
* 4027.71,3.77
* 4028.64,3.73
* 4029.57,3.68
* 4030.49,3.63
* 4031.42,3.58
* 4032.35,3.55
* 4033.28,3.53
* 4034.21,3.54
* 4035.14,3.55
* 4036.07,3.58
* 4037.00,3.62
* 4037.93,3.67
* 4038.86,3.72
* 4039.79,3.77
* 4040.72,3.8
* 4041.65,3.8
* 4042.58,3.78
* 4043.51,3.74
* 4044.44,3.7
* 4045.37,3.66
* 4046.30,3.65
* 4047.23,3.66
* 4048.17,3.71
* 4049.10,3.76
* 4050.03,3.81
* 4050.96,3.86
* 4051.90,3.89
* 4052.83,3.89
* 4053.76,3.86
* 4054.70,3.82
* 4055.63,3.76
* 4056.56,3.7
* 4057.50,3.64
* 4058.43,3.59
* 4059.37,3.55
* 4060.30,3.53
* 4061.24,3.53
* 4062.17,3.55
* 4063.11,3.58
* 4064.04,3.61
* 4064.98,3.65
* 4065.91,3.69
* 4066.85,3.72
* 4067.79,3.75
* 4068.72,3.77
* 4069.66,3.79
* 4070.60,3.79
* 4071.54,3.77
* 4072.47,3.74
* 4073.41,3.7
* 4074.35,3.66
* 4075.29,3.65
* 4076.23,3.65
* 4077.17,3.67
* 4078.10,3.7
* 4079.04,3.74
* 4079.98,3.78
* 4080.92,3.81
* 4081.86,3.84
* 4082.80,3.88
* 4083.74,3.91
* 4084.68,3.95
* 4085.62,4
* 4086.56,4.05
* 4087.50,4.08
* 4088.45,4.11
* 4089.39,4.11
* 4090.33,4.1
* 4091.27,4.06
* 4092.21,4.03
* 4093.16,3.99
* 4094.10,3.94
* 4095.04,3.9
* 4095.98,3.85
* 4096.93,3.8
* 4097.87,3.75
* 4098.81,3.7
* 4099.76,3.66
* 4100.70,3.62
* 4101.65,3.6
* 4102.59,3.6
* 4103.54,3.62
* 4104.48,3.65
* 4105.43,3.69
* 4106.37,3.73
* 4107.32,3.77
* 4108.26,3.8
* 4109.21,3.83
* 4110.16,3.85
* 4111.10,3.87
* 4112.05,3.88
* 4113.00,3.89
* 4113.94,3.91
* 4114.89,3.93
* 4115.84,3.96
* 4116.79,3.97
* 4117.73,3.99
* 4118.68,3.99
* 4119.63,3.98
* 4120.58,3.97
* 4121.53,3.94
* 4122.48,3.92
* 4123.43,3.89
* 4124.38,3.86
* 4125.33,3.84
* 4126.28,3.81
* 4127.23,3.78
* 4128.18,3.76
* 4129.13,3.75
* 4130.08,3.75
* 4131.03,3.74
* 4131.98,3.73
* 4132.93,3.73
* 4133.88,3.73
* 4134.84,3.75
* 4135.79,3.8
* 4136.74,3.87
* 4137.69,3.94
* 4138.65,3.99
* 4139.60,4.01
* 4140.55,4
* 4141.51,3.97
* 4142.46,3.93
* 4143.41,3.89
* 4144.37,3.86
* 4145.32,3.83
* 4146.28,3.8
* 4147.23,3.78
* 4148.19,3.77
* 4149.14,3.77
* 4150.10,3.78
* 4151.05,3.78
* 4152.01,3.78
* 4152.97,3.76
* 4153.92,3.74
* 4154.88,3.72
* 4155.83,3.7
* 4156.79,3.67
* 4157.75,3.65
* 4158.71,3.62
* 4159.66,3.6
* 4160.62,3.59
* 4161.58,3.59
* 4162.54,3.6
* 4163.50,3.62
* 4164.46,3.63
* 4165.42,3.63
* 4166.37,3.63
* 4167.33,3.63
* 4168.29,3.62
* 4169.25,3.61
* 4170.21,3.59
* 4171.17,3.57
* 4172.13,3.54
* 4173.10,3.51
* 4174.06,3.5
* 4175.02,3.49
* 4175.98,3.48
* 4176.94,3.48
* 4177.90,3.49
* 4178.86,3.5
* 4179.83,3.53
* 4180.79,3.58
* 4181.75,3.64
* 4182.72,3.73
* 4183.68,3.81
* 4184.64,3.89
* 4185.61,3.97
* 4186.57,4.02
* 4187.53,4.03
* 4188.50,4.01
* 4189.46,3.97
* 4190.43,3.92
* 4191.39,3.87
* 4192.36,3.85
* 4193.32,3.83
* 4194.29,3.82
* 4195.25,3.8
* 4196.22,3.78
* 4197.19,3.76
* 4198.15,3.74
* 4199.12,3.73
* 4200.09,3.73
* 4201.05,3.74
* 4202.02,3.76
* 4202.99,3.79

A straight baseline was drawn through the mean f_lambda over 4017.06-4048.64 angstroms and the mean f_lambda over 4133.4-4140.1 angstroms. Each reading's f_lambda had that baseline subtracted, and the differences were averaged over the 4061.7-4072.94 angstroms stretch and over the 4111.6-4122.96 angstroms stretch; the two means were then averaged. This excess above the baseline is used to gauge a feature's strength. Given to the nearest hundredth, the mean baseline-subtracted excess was 0.01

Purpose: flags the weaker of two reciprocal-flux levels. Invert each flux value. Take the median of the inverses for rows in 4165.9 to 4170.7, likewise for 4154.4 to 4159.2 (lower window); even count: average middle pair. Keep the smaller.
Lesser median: 0.272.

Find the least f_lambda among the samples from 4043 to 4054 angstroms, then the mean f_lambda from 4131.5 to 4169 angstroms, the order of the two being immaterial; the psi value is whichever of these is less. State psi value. 3.65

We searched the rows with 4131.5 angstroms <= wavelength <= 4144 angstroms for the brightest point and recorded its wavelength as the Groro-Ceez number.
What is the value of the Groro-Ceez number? 4139.60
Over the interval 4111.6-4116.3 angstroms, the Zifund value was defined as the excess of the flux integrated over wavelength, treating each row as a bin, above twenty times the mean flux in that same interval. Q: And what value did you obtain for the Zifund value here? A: -60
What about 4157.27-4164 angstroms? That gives -48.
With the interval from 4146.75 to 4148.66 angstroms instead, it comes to -68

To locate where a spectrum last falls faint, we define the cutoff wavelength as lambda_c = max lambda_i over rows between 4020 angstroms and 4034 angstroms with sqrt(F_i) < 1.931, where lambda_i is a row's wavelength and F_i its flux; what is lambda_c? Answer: 4033.28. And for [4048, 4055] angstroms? 4048.17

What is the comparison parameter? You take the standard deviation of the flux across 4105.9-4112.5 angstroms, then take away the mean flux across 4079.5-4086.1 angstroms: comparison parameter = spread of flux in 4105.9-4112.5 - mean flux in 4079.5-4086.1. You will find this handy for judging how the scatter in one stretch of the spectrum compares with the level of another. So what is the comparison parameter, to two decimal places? -3.83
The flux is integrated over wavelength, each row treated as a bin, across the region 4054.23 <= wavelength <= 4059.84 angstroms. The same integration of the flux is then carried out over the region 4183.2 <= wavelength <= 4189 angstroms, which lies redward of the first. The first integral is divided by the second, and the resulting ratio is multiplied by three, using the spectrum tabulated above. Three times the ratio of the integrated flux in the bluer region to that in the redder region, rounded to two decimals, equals 2.70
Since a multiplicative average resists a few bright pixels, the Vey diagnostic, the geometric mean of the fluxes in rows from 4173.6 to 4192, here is 3.73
